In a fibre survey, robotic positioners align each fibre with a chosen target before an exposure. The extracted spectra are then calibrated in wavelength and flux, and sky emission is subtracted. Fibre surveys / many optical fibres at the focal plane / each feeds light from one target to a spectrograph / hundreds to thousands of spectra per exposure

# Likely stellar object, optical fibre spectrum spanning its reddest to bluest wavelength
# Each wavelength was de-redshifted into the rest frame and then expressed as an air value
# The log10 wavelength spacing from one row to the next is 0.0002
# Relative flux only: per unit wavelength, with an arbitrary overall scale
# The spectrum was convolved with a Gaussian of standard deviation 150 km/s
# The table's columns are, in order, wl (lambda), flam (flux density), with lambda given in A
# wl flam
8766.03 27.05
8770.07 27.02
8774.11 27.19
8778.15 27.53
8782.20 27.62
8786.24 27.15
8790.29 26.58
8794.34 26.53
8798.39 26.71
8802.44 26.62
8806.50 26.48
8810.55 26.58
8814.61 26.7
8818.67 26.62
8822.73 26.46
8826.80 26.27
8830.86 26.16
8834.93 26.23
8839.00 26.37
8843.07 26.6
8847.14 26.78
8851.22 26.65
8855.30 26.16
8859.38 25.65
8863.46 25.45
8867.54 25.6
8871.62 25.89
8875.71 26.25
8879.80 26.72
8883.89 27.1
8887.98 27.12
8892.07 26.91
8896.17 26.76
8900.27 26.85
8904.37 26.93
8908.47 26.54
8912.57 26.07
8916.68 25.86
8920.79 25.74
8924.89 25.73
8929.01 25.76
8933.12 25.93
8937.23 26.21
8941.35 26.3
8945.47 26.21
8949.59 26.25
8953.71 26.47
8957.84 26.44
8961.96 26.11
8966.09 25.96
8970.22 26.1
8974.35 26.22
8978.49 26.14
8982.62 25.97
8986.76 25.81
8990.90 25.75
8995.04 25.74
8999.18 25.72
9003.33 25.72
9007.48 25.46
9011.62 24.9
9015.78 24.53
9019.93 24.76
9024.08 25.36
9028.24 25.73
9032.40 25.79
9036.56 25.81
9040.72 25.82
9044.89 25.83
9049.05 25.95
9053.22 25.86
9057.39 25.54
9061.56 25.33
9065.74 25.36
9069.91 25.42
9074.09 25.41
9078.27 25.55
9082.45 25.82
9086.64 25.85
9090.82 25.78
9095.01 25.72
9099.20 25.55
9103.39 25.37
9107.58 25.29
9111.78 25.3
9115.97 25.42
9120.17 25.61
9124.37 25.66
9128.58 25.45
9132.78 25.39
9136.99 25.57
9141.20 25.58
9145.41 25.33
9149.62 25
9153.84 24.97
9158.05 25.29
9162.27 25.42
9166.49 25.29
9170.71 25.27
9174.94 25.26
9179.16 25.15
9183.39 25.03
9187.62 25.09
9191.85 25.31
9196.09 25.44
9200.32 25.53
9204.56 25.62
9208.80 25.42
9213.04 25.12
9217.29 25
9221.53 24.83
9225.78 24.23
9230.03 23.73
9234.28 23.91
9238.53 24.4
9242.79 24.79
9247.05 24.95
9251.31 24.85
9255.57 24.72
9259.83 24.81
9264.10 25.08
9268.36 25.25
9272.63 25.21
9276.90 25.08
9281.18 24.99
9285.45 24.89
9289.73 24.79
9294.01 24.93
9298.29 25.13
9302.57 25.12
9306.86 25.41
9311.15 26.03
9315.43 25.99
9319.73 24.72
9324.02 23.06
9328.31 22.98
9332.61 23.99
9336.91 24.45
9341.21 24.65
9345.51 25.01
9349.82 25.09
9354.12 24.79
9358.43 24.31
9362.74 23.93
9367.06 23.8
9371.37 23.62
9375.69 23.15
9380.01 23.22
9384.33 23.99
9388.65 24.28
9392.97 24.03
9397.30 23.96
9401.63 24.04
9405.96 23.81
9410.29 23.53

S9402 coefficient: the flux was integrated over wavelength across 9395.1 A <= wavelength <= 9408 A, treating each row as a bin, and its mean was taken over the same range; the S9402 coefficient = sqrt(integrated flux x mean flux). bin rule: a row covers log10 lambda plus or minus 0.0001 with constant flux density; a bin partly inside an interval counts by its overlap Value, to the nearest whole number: 86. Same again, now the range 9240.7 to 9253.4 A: 89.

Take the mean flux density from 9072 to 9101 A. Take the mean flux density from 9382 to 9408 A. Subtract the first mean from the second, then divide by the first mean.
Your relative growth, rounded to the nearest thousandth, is -0.064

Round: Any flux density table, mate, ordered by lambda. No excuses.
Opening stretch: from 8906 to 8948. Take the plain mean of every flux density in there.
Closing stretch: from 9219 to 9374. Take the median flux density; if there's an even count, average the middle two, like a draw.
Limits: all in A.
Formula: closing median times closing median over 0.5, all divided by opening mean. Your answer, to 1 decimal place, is 47.2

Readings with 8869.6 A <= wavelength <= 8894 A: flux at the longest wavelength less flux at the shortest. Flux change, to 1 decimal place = 1.0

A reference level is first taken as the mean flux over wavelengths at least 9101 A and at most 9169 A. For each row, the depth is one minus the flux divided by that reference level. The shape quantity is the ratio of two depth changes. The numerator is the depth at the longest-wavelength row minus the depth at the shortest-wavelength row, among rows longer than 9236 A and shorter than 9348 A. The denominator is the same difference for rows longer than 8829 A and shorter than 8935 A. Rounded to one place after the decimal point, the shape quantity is -2.7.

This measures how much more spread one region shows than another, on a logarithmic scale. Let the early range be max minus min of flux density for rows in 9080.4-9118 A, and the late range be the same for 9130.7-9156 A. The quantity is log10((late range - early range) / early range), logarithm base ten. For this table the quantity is -1.0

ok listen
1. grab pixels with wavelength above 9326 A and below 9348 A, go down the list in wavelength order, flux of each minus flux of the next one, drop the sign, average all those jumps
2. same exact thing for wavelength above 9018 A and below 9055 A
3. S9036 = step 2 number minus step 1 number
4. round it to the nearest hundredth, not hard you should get -0.35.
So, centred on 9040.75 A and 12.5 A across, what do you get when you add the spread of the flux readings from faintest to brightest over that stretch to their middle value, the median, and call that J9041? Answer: 25.8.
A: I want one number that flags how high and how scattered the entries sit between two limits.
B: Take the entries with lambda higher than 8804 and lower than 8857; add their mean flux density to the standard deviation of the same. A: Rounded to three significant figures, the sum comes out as 26.7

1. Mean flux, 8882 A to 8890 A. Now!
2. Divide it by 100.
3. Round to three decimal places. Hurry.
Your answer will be 0.271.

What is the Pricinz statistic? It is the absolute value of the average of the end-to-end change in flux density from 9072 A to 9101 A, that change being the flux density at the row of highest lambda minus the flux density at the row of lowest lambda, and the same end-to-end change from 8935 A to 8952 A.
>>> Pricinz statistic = 0.09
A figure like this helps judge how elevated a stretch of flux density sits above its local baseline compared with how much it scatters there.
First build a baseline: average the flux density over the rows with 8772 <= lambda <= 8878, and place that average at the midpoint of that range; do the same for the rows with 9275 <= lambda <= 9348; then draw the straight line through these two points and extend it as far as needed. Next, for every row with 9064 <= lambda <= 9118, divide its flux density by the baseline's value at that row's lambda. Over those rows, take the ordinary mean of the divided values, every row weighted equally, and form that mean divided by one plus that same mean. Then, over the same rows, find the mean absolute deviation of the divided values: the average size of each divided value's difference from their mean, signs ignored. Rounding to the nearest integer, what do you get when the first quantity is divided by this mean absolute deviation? 76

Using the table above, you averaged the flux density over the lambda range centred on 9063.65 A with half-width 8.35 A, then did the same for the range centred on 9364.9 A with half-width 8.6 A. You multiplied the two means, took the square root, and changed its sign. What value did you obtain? -24.7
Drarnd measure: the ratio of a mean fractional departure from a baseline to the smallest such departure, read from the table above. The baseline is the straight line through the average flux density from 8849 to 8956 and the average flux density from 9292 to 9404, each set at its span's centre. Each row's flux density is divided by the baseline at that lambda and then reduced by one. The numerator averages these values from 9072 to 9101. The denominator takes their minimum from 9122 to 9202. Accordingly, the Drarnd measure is -0.8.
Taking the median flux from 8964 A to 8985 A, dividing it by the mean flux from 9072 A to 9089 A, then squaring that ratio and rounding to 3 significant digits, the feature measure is 1.03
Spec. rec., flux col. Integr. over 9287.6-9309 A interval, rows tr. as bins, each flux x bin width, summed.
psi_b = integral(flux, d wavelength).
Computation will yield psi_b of 537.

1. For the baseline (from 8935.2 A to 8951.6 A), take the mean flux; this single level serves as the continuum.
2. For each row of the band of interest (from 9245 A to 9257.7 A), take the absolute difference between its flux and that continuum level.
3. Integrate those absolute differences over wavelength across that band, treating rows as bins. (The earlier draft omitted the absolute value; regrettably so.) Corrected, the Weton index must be 18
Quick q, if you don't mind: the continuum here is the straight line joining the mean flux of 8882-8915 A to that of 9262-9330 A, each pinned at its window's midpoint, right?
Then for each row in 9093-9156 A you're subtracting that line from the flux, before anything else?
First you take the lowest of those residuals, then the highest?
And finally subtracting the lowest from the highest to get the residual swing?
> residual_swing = 0.55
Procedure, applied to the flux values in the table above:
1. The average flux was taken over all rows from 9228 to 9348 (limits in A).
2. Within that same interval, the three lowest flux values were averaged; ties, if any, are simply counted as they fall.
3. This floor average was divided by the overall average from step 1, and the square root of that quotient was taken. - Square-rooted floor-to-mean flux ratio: 0.9694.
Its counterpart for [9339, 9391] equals 0.9828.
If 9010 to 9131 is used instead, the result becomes 0.9846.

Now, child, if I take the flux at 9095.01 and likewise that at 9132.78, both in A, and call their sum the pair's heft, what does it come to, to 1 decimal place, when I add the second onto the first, 51.1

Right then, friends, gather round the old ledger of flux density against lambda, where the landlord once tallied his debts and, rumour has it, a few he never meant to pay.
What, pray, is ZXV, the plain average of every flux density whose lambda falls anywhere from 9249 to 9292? 25.0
